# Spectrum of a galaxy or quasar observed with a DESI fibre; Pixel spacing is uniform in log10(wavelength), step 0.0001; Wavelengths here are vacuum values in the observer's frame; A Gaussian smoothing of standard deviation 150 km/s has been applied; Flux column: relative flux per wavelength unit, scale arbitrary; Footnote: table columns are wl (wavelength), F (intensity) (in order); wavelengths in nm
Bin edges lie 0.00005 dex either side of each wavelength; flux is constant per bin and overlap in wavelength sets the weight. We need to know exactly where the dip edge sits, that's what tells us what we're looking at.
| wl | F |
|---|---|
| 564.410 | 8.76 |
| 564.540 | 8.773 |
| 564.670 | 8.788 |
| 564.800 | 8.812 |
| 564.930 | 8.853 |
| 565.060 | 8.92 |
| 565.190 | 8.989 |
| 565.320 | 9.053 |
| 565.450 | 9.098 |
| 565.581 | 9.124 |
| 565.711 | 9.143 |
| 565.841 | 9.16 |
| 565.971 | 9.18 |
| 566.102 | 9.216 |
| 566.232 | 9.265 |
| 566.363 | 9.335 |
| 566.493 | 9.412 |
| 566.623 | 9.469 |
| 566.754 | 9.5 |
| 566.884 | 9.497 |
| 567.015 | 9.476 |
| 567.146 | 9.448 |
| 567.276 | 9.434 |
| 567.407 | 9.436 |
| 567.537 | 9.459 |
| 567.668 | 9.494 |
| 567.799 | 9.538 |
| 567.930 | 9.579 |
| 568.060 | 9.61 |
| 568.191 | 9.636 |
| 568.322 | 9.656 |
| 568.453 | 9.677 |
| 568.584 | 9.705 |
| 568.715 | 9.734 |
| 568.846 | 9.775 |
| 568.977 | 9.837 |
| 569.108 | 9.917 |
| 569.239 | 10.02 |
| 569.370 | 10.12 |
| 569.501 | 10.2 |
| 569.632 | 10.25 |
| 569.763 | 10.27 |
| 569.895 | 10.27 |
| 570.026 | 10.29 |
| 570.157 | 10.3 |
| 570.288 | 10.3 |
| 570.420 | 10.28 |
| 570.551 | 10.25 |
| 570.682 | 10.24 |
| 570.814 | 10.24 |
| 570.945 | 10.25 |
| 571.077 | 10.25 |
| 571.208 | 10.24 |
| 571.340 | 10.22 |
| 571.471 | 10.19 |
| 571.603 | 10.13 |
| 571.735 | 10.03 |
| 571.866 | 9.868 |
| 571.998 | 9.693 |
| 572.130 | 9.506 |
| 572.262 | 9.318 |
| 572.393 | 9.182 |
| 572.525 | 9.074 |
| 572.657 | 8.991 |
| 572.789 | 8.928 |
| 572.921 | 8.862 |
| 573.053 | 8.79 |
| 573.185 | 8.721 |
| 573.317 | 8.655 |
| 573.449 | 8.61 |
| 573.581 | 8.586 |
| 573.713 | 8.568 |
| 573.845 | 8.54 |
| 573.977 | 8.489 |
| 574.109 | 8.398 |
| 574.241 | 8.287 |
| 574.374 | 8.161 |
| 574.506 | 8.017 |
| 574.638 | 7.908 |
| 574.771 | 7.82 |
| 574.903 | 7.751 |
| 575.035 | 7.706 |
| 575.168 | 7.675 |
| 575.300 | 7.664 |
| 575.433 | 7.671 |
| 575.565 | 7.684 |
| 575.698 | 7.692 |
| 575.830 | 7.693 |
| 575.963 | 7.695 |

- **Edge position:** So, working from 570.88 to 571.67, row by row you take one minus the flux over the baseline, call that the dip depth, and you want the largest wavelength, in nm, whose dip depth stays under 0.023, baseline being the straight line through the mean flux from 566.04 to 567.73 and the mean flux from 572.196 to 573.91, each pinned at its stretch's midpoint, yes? 571.603 nm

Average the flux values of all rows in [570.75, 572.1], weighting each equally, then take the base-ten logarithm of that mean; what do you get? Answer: 1.00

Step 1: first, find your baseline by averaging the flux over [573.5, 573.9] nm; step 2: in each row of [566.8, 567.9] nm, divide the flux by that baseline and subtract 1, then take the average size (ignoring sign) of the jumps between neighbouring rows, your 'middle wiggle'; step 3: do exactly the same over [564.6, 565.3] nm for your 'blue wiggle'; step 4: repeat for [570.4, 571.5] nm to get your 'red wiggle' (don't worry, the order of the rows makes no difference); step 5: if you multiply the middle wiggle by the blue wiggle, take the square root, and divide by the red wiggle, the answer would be 2.5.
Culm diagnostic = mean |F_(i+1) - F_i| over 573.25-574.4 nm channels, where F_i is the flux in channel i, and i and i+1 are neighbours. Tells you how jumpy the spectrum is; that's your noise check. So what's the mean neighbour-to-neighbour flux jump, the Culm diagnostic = 0.062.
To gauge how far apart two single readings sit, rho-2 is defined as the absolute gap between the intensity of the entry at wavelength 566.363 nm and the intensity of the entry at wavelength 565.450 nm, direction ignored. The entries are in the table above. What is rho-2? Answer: 0.2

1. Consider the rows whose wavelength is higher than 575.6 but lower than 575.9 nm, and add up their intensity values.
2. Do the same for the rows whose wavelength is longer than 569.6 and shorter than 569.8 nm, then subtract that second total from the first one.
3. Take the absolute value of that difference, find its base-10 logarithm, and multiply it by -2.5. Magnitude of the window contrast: -1.8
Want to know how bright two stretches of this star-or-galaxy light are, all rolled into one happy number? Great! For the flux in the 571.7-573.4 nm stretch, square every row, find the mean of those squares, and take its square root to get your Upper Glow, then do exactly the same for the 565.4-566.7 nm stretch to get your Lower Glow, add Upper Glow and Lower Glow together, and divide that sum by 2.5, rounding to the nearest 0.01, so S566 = 7.38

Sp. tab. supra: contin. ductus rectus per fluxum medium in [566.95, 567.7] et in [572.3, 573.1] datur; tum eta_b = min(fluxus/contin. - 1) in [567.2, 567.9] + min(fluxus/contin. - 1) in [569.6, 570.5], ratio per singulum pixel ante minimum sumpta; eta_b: 0.10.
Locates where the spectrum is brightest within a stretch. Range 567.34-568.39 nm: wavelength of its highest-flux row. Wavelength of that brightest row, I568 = 568.322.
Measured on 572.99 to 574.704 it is 573.053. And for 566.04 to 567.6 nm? 566.754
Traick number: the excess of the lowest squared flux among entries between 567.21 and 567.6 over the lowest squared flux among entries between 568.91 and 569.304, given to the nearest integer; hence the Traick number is -8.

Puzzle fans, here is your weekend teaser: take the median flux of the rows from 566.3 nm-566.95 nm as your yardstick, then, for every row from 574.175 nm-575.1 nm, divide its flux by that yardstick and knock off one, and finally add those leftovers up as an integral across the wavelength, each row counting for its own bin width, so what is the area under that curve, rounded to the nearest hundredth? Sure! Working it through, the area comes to -0.15 nm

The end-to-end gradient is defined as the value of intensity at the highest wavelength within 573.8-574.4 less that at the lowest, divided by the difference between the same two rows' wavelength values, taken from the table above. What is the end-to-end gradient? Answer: -0.7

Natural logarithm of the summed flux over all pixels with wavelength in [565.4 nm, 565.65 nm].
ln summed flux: 2.90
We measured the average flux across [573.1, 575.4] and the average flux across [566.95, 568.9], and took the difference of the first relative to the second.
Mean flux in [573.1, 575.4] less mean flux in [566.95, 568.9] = -1.4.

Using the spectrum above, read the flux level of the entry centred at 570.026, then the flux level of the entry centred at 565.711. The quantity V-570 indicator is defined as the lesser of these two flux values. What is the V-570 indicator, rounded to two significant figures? 9.1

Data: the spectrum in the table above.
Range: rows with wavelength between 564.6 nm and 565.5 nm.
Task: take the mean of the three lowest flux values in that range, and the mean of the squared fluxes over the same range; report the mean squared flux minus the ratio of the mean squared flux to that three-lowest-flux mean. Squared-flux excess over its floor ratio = 71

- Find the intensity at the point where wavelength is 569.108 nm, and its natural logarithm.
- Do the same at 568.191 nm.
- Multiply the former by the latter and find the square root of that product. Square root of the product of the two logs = 2.280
